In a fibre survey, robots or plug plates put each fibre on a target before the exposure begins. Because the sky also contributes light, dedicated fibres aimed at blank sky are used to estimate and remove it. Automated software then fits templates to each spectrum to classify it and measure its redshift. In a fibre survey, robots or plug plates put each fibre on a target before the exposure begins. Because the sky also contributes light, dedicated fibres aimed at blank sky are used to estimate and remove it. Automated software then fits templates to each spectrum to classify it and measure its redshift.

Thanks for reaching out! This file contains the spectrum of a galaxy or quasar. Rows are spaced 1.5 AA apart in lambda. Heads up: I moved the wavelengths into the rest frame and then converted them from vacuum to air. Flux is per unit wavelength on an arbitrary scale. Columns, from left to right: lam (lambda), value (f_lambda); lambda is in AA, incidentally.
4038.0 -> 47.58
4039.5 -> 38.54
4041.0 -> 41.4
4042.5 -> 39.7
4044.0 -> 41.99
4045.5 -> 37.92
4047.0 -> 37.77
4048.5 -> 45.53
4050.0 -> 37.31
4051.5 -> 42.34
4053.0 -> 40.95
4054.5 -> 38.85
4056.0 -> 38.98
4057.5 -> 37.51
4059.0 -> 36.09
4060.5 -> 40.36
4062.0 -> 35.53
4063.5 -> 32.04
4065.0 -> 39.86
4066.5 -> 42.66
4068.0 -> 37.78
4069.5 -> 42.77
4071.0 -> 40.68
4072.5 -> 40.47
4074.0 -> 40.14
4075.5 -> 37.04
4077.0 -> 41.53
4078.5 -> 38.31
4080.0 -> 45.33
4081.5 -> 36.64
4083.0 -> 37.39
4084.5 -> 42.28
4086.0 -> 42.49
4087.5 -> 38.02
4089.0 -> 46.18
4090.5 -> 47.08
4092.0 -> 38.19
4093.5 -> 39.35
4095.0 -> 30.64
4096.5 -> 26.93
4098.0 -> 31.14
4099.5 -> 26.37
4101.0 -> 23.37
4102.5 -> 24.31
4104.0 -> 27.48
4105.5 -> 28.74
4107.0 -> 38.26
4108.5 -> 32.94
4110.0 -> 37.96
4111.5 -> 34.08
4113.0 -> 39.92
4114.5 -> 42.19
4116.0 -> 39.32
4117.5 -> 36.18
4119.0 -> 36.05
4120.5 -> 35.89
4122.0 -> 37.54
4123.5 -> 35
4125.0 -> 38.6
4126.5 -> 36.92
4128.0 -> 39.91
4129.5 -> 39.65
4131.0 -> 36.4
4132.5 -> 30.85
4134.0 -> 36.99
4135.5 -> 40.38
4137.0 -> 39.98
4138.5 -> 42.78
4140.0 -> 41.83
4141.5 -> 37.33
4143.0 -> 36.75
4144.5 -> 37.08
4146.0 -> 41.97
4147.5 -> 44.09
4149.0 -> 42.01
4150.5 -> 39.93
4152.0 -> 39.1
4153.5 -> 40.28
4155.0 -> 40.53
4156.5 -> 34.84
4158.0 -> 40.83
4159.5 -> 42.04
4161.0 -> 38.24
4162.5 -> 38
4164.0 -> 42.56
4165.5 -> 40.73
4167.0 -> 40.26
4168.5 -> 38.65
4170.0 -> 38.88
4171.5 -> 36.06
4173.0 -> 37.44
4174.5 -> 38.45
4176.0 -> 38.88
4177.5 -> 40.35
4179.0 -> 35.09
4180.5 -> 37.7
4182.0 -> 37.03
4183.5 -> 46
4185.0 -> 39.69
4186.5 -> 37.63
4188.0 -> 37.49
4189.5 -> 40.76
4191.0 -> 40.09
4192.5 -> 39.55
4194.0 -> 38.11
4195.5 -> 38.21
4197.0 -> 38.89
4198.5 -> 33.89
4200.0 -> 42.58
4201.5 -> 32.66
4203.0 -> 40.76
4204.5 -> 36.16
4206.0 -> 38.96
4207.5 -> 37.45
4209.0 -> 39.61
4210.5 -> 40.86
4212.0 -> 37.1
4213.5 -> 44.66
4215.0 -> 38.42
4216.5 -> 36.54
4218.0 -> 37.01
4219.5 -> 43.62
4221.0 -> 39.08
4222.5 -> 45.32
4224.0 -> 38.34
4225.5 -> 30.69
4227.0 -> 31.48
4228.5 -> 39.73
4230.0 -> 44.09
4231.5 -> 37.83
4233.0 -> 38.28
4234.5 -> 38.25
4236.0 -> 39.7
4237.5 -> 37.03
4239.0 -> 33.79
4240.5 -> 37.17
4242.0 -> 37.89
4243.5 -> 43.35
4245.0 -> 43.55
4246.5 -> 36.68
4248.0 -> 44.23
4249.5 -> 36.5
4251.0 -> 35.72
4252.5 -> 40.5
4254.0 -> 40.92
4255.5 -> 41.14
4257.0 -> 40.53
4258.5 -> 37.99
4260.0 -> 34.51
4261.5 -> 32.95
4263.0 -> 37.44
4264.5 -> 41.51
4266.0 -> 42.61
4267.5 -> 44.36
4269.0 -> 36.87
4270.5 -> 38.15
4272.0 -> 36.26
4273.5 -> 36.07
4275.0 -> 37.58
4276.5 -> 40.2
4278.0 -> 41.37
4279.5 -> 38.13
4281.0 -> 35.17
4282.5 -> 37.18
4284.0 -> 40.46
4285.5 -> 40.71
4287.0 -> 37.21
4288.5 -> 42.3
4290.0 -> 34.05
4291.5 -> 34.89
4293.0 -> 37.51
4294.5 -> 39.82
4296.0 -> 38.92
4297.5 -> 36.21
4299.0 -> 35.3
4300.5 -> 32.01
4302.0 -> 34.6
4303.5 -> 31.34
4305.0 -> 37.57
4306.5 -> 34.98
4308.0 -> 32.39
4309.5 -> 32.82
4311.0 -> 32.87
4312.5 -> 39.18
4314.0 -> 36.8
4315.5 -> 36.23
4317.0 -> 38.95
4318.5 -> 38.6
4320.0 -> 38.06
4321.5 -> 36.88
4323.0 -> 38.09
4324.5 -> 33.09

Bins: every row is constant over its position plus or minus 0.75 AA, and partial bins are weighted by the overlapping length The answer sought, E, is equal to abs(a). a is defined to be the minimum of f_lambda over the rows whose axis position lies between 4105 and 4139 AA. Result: 28.7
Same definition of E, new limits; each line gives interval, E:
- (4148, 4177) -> 34.8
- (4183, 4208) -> 32.7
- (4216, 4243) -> 30.7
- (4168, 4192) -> 35.1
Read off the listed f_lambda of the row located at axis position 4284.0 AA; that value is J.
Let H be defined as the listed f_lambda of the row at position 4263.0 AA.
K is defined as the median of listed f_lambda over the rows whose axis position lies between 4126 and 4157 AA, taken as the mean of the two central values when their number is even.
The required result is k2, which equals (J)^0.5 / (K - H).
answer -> 3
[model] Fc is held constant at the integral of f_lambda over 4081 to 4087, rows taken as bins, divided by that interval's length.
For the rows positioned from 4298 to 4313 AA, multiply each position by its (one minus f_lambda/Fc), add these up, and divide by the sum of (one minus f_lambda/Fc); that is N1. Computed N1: 4305.3 AA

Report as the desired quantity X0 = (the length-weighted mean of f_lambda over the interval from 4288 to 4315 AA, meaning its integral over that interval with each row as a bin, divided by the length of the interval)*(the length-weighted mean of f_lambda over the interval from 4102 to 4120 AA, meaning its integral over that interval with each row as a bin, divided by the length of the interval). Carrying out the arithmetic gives 1247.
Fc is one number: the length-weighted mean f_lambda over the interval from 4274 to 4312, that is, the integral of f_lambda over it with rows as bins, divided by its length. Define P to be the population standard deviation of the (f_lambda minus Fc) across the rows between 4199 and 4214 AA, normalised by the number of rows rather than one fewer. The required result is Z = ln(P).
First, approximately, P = 3.26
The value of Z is 1.2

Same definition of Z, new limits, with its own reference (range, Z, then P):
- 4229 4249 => 1.2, 3.22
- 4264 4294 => 1.0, 2.80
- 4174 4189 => 1.0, 2.76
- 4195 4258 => 1.2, 3.44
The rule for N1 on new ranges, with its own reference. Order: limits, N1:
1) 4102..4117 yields 4105.1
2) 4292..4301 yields 4298.5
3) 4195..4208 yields 4201.5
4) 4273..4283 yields 4278.4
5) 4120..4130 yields 4123.2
